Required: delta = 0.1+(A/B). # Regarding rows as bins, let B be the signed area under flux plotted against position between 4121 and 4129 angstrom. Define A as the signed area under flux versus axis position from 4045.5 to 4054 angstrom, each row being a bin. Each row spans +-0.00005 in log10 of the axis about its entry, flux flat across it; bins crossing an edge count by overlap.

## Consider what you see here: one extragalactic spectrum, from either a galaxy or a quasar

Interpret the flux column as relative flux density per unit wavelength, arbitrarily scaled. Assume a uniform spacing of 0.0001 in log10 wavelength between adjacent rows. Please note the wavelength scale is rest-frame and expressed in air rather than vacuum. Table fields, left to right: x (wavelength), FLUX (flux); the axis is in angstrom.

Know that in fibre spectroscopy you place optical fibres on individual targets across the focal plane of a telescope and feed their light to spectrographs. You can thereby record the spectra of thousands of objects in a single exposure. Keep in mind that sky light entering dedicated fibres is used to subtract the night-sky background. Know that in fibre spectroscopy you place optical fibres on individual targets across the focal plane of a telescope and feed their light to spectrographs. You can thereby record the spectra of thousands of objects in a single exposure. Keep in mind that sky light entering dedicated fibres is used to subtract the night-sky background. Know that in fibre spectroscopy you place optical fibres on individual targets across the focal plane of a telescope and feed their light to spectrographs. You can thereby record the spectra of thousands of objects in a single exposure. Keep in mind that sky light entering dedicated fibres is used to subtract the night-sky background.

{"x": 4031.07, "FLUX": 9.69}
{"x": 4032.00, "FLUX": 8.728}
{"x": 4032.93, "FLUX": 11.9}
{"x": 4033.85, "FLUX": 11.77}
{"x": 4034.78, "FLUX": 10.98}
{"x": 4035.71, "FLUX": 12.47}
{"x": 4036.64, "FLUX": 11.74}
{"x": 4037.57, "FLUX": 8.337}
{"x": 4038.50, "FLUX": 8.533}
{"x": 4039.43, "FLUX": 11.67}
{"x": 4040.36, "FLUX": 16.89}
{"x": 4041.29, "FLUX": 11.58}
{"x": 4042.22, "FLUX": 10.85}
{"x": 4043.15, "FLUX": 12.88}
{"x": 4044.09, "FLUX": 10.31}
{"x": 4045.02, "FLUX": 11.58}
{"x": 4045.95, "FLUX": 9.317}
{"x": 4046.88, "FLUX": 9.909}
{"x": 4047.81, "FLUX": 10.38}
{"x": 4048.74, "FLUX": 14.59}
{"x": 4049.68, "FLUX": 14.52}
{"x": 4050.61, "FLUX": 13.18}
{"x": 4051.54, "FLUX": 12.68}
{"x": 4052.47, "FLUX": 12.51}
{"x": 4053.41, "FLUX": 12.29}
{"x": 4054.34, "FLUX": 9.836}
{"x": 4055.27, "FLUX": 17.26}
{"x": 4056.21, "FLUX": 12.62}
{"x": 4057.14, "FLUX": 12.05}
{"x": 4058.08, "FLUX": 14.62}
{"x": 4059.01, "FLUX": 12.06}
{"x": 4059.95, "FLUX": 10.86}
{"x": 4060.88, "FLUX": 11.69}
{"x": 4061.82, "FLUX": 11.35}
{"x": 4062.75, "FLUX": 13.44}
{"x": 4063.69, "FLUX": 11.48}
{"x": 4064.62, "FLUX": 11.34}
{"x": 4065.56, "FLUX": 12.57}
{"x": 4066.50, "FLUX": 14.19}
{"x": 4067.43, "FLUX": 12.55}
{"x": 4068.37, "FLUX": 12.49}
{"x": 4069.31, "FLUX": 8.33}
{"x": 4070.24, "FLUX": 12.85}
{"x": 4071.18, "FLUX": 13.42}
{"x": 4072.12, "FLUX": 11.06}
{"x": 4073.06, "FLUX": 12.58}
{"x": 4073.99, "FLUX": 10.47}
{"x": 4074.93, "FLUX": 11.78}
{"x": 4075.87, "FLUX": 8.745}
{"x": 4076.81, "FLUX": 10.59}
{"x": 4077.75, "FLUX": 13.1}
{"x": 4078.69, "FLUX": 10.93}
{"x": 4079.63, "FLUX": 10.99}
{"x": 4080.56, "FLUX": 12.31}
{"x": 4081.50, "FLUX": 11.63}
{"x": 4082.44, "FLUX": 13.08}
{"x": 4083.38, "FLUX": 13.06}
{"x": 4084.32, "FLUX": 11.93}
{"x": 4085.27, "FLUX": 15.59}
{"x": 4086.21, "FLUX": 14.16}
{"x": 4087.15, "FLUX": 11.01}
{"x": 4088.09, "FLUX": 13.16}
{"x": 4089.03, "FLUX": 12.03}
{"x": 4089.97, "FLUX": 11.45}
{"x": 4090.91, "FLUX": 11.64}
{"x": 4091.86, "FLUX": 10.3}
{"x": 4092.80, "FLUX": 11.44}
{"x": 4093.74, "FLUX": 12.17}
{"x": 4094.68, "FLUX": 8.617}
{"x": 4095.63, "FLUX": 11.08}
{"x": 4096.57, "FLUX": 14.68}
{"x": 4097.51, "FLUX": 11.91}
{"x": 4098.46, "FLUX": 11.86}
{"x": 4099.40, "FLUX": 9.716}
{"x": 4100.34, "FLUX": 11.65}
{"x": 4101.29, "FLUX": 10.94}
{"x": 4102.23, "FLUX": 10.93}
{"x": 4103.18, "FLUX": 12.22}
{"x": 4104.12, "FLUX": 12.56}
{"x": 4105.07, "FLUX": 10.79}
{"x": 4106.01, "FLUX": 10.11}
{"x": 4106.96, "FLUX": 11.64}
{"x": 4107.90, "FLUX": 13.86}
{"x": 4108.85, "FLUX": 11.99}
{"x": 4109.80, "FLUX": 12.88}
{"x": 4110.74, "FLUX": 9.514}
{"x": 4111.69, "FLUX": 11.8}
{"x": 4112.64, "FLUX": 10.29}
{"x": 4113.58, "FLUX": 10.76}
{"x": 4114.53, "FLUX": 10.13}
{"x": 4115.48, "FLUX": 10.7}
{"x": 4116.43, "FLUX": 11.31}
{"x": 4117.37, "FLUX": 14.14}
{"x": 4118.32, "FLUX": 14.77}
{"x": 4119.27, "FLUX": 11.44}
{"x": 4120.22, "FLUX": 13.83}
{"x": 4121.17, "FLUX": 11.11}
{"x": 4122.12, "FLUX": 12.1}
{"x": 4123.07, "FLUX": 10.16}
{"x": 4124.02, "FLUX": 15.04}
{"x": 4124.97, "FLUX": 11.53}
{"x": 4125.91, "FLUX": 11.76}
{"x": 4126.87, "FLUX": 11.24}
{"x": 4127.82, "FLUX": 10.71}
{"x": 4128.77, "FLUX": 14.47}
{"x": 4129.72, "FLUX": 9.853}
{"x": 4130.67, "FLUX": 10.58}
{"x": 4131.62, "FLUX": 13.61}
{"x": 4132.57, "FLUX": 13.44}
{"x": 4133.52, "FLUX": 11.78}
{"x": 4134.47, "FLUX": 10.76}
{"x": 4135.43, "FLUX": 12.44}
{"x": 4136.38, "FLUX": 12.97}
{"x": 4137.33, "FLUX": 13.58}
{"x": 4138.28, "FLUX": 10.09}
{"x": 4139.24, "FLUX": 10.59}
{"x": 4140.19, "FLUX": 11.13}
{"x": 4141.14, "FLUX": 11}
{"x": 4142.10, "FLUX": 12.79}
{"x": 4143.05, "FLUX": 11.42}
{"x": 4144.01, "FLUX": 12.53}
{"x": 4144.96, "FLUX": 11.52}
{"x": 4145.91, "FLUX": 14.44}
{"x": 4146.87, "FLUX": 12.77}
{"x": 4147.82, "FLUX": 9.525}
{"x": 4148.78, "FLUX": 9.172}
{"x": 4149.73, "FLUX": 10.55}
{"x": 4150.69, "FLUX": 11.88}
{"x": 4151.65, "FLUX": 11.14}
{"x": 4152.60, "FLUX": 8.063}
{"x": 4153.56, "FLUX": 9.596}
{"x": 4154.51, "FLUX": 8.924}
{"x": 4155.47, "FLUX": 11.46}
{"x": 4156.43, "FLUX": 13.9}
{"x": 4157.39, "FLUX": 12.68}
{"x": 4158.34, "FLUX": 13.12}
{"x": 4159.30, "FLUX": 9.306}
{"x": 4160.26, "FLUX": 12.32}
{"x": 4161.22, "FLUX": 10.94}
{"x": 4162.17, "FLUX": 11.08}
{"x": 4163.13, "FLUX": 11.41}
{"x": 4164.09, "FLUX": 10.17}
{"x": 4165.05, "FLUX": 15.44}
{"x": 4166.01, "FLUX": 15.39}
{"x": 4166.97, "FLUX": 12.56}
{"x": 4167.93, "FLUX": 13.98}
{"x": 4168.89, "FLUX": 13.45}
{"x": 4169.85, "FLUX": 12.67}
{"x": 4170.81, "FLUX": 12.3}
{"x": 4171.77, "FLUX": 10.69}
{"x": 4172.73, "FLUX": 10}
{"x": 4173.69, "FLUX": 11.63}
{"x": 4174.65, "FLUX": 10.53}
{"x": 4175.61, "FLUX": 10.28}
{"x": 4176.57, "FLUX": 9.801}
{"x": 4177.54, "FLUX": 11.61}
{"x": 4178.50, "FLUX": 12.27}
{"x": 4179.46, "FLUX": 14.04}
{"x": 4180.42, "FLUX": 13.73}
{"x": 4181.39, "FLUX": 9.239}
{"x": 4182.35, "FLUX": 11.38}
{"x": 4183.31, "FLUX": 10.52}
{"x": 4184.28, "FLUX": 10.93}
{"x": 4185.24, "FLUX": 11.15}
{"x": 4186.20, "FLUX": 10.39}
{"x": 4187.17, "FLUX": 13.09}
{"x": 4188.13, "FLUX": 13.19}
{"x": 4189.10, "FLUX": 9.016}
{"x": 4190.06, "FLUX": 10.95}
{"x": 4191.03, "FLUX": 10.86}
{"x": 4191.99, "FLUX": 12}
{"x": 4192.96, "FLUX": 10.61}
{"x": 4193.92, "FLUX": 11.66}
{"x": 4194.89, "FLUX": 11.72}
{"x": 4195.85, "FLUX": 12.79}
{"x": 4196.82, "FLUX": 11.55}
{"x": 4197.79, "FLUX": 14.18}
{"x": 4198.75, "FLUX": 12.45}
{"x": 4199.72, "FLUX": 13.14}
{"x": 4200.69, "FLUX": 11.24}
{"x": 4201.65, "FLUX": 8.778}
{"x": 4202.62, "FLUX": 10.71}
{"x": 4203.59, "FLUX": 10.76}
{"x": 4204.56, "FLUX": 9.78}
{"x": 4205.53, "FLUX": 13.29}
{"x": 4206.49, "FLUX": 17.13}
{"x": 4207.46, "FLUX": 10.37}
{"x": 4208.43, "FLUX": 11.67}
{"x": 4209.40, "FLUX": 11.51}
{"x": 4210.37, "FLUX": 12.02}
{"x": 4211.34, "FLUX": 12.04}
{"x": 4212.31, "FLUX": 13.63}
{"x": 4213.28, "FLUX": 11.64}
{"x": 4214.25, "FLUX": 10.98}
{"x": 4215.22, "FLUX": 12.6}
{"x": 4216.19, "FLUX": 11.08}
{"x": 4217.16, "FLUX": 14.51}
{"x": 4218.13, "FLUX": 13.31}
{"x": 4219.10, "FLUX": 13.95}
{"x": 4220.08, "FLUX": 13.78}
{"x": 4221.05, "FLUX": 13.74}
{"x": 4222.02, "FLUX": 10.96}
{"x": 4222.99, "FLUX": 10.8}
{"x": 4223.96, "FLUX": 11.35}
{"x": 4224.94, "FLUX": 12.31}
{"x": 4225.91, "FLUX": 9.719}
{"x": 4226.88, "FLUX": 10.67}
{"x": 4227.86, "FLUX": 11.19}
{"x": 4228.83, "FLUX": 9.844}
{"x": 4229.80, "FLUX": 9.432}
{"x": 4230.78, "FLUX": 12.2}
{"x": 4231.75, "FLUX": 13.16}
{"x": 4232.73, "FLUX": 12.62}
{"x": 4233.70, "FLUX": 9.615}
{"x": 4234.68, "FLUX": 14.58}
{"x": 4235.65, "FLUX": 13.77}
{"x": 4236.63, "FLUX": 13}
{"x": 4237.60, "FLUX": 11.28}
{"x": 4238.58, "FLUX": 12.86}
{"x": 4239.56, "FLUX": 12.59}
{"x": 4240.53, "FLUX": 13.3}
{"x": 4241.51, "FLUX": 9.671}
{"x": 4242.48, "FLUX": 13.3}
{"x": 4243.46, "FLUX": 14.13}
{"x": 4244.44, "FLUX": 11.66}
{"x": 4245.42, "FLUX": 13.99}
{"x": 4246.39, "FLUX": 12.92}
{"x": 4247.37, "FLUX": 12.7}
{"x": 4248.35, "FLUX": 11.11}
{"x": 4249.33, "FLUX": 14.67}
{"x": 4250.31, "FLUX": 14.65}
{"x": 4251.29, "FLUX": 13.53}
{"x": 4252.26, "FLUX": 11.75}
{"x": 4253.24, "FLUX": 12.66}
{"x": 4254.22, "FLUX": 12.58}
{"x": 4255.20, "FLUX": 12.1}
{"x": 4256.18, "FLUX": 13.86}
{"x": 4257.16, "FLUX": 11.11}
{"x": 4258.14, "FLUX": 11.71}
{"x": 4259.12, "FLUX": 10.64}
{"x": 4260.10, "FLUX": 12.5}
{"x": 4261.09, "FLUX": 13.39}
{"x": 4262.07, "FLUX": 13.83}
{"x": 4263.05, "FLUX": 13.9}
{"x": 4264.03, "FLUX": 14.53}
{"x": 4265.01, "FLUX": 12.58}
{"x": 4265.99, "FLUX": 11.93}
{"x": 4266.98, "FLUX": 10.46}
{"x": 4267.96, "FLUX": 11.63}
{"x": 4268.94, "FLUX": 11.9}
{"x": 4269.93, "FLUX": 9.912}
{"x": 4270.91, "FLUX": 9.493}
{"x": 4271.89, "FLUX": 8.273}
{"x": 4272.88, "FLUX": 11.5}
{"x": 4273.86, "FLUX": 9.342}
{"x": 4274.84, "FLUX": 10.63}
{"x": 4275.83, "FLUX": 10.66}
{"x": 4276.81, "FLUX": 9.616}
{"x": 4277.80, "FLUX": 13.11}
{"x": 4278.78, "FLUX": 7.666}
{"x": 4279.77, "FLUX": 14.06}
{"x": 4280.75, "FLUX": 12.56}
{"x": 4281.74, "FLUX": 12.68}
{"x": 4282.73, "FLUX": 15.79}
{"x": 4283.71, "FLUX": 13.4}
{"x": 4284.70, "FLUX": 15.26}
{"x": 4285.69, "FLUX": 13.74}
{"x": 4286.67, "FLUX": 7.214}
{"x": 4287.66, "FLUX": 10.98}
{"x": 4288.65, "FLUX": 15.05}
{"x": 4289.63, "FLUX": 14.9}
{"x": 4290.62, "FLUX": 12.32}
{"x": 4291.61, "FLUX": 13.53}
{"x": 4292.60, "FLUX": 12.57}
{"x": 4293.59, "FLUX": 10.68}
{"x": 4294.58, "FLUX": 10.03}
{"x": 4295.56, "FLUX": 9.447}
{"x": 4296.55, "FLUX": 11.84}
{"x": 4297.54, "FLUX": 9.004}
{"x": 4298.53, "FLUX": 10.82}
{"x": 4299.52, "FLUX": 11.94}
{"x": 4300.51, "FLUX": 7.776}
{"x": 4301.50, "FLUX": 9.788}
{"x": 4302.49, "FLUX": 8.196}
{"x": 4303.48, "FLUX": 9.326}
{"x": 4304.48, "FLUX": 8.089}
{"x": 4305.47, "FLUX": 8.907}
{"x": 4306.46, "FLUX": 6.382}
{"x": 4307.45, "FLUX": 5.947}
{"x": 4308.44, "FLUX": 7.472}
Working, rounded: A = 103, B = 96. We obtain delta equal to 1.18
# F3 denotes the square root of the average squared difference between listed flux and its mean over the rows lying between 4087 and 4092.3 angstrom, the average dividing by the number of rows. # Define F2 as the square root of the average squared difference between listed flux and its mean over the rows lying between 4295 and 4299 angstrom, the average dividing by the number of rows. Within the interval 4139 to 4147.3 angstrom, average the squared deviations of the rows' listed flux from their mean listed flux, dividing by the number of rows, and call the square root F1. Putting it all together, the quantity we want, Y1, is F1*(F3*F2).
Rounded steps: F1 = 1.1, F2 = 1.1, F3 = 0.9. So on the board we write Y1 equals 1.1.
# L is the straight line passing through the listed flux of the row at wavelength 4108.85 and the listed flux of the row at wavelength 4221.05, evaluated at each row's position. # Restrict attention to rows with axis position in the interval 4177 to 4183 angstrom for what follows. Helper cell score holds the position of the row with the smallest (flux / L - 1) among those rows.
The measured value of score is 4181.39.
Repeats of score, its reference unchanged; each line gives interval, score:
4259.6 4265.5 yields 4260.10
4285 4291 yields 4286.67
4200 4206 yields 4201.65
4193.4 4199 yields 4196.82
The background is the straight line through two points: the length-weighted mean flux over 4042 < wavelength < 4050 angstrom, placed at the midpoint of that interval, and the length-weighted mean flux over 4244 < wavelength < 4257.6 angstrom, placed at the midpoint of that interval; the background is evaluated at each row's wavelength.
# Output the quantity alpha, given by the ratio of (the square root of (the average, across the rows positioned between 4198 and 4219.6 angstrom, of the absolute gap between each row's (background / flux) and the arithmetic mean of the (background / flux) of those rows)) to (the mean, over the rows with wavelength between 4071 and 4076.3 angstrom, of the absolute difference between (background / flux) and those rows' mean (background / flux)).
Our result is 2.8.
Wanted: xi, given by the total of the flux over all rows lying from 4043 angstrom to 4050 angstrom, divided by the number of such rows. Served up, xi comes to 11.7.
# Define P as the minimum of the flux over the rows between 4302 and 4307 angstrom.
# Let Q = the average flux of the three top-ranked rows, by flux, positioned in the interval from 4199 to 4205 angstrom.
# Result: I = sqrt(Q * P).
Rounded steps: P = 6.382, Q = 12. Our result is 8.6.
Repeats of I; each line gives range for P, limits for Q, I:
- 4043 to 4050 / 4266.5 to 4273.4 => 10.4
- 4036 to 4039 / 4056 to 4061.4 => 10.5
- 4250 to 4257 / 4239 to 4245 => 12.6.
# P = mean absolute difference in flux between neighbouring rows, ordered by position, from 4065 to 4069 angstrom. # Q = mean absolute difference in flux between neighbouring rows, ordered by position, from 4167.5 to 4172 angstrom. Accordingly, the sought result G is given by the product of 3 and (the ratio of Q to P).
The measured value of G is 2.2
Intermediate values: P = 1.1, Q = 0.8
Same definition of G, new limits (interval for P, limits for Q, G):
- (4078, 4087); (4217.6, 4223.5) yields 1.9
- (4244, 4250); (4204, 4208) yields 8.0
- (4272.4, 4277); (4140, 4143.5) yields 2.9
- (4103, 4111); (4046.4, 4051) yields 2.9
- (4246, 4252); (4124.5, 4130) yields 4.5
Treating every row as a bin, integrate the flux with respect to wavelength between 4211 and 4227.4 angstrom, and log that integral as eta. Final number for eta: 200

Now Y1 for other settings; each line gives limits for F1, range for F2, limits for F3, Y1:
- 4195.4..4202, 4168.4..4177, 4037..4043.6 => 5.3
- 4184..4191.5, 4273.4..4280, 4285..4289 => 7.9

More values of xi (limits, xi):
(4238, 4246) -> 12.7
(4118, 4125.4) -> 12.5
